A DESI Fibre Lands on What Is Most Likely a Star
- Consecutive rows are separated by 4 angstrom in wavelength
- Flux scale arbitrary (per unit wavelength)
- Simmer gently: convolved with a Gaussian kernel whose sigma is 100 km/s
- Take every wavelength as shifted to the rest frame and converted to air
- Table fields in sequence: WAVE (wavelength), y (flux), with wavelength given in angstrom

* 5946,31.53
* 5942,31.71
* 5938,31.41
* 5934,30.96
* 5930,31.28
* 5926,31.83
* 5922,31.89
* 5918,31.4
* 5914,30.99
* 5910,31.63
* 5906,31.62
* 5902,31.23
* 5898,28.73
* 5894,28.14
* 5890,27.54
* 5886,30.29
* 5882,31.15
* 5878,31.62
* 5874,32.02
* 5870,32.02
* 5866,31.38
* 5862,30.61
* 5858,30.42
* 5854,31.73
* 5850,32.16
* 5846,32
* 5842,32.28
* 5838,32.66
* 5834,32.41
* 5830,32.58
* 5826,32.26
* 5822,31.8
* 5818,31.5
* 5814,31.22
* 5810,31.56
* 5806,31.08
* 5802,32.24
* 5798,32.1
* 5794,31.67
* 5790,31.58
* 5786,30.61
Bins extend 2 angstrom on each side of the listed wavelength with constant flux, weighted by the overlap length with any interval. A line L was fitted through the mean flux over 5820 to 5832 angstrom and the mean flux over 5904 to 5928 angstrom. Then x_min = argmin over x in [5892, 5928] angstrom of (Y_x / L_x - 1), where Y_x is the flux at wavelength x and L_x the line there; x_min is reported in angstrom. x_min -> 5894 angstrom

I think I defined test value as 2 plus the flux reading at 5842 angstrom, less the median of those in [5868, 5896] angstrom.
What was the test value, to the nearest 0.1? 3.1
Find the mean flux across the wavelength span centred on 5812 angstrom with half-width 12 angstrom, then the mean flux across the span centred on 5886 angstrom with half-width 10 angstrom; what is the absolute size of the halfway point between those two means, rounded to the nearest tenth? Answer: 30.7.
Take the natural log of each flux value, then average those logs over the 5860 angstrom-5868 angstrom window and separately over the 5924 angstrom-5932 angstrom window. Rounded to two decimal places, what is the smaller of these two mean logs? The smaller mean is 3.43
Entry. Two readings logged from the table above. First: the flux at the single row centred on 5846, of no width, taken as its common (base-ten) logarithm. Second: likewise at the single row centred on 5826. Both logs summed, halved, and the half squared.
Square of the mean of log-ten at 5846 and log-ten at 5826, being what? 2.27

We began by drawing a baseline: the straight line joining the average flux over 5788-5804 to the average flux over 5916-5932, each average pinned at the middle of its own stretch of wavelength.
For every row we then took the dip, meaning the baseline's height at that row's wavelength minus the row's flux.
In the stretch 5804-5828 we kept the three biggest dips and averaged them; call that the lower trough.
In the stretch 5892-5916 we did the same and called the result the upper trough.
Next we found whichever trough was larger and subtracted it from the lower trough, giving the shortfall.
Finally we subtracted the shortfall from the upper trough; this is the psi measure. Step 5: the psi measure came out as 4.1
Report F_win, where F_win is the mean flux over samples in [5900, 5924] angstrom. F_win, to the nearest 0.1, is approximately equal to 31.5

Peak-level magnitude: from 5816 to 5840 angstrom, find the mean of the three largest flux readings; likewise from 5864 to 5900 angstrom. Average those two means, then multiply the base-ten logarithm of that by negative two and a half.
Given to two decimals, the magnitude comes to -3.77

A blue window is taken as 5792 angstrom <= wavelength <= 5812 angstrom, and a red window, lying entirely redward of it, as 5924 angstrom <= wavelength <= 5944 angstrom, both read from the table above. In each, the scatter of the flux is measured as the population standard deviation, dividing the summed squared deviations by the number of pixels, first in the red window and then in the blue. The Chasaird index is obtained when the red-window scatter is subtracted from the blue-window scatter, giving 0.1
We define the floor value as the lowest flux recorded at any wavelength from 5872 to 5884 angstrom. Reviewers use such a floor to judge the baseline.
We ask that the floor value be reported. 31.15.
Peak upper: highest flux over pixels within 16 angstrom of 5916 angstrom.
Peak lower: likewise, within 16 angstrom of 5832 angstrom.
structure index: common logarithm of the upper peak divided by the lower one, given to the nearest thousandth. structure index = -0.010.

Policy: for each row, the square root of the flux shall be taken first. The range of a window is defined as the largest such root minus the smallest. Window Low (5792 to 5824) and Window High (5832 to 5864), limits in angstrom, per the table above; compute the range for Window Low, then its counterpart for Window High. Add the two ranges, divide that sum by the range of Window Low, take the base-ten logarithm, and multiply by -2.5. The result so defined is -1.2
